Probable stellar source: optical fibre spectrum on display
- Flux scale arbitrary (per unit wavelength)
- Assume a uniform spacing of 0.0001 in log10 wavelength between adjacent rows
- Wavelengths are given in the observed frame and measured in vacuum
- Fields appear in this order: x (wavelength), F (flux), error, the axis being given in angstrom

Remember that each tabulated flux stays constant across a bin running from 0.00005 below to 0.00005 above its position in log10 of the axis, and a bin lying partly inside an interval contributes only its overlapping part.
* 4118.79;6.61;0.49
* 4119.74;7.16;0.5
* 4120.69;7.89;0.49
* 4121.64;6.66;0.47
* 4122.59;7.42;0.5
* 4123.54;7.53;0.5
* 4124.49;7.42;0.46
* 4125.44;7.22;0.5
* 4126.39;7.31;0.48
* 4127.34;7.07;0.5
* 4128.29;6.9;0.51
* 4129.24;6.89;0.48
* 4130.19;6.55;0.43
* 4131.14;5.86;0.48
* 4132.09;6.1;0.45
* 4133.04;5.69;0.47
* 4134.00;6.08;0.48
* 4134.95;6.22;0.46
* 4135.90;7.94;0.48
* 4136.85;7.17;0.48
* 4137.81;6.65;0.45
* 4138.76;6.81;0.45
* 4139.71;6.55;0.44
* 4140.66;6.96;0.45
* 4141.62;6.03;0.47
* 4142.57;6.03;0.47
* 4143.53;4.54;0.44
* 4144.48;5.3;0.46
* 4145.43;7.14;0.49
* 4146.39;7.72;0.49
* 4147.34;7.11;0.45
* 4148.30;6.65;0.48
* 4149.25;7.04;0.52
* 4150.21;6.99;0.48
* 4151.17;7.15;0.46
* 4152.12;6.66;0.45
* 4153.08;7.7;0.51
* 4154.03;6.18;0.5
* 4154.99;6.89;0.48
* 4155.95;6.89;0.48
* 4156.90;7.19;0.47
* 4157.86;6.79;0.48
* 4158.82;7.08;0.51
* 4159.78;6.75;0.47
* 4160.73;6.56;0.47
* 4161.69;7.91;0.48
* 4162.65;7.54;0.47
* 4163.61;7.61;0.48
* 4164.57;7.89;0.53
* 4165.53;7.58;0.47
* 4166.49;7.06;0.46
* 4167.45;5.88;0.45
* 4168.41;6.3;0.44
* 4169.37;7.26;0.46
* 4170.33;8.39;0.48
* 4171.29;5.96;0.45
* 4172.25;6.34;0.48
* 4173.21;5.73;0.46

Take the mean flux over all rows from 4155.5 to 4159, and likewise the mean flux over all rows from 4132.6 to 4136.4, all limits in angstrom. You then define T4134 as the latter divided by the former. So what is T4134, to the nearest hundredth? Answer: 0.93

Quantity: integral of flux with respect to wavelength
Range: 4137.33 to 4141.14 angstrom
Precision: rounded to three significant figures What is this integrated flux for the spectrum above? 25.7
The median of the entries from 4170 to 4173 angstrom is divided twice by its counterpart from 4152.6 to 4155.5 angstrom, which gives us 0.134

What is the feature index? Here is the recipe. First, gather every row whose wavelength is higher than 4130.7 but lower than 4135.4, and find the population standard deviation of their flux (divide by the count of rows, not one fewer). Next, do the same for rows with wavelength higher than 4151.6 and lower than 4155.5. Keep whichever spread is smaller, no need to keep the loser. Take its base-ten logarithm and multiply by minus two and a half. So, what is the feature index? 1.8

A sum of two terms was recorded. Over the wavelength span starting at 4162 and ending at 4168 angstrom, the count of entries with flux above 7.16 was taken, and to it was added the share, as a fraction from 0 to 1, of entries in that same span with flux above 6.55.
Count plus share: 4.8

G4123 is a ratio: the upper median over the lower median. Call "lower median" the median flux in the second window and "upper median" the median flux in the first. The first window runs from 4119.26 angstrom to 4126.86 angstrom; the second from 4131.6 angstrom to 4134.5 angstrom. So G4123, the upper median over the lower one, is 1.21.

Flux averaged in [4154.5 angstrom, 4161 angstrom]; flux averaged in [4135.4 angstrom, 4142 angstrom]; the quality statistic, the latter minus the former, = -0.01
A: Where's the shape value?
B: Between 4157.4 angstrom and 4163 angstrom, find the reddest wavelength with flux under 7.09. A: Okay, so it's 4160.73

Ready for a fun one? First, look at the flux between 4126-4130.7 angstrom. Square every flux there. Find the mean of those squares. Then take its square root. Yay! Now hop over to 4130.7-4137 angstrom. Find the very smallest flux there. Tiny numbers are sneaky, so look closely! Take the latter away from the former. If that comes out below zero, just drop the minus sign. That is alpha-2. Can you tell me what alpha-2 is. 1.3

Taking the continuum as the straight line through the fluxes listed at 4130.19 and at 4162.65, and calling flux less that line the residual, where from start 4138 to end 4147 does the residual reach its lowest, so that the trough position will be 4143.53 angstrom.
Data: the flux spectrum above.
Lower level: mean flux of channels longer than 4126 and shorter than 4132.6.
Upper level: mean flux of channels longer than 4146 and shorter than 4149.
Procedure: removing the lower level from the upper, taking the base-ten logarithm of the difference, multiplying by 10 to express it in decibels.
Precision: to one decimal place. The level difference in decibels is -3.1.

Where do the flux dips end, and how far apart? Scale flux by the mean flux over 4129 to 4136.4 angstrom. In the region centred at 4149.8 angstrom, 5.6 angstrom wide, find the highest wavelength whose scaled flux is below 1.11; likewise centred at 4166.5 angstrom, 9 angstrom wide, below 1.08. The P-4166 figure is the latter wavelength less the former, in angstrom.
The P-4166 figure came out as 16.3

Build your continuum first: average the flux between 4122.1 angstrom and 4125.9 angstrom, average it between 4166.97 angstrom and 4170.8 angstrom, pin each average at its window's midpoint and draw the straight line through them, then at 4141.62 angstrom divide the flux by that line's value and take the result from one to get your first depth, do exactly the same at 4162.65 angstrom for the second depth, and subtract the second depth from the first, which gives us 0.2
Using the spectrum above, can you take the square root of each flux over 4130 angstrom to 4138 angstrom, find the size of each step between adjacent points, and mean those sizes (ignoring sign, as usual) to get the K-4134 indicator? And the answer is 0.12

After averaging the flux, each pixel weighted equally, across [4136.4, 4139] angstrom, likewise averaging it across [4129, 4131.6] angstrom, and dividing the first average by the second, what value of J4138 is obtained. 1.07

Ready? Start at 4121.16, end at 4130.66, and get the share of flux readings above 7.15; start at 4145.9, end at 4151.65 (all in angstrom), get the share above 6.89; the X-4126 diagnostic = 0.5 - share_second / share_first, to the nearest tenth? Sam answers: -1.2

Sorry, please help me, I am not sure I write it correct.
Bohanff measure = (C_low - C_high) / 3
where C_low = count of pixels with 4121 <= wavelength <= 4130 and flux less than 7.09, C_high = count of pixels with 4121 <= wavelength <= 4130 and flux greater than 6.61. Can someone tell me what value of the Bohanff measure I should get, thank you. -1.7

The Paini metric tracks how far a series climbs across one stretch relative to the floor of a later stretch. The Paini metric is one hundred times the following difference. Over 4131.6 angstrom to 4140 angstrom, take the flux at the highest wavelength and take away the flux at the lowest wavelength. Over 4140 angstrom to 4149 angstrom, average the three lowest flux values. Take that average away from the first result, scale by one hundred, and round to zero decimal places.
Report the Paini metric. -484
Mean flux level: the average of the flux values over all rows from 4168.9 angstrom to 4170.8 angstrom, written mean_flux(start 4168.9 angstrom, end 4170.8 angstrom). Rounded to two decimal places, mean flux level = 7.83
